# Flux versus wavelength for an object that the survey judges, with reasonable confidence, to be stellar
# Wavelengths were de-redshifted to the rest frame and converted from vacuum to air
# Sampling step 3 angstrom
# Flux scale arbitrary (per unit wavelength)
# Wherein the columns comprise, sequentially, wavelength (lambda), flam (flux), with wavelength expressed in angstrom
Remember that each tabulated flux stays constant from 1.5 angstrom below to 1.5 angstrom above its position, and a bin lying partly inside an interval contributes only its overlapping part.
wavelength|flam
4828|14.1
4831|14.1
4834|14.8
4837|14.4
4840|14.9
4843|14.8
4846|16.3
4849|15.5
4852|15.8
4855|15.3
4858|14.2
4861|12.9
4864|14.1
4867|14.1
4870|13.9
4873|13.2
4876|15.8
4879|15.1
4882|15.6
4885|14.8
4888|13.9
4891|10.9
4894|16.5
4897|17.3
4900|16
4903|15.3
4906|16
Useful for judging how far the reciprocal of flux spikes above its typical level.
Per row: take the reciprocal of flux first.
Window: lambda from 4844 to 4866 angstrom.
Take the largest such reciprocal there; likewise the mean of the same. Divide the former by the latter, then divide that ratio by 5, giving 0.229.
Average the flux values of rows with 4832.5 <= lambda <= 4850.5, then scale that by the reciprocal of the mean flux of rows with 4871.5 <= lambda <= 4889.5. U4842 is 1.03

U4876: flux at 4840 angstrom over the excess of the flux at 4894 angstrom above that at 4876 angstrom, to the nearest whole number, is 21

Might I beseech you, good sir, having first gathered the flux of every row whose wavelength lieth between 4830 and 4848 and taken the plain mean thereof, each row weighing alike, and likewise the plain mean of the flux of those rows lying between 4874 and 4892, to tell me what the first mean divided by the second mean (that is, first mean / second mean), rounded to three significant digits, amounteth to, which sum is 1.04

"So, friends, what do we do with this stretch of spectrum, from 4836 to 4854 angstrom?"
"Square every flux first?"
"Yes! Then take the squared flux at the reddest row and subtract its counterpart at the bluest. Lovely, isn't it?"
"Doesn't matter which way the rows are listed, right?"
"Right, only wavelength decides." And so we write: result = 42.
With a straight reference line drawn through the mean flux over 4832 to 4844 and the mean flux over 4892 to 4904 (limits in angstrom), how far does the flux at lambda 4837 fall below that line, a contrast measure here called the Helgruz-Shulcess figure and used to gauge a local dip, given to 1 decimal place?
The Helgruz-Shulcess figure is 0.3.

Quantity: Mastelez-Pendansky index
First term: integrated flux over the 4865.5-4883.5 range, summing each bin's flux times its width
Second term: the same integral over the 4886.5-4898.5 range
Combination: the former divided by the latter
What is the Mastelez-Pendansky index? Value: 1.50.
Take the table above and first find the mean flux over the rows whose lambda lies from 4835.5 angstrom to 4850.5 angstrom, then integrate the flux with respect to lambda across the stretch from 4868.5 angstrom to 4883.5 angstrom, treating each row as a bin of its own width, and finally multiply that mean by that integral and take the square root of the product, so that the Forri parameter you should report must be 57.9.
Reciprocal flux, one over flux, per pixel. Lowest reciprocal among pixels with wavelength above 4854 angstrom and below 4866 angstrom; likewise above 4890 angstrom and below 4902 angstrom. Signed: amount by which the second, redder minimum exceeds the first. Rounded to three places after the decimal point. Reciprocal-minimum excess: -0.008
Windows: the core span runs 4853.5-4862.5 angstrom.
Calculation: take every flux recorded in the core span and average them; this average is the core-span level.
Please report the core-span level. 14.1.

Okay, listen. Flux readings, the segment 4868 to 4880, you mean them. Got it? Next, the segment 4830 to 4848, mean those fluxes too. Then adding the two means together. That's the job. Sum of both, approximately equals 29.4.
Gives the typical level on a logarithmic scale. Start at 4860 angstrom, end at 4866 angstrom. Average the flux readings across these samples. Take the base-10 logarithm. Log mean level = 1.13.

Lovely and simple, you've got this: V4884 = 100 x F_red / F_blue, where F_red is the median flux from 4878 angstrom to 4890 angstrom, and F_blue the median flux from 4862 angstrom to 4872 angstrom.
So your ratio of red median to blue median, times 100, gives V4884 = 106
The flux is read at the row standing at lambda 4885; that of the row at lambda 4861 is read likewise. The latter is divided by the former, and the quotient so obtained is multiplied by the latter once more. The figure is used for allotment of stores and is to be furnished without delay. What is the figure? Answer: 11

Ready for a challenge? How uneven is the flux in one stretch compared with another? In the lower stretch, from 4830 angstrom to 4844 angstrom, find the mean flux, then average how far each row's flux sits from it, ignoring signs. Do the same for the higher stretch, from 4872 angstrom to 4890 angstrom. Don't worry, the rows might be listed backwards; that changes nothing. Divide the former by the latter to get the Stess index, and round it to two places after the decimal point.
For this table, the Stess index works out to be 0.35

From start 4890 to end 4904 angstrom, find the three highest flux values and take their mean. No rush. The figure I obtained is 16.60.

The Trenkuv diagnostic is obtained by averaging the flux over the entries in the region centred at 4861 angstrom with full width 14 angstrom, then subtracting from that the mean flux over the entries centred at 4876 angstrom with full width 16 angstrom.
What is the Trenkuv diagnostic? -0.6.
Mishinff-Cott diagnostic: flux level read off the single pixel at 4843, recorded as 14.8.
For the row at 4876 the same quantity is 15.8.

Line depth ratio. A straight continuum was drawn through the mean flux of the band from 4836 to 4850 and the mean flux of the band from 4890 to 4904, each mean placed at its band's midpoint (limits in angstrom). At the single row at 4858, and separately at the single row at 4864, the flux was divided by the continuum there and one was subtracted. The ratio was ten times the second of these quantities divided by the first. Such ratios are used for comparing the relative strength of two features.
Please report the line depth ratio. 11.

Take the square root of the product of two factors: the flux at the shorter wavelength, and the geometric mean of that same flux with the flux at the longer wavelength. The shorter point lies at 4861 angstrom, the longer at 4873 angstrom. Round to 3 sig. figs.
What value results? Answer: 13.0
